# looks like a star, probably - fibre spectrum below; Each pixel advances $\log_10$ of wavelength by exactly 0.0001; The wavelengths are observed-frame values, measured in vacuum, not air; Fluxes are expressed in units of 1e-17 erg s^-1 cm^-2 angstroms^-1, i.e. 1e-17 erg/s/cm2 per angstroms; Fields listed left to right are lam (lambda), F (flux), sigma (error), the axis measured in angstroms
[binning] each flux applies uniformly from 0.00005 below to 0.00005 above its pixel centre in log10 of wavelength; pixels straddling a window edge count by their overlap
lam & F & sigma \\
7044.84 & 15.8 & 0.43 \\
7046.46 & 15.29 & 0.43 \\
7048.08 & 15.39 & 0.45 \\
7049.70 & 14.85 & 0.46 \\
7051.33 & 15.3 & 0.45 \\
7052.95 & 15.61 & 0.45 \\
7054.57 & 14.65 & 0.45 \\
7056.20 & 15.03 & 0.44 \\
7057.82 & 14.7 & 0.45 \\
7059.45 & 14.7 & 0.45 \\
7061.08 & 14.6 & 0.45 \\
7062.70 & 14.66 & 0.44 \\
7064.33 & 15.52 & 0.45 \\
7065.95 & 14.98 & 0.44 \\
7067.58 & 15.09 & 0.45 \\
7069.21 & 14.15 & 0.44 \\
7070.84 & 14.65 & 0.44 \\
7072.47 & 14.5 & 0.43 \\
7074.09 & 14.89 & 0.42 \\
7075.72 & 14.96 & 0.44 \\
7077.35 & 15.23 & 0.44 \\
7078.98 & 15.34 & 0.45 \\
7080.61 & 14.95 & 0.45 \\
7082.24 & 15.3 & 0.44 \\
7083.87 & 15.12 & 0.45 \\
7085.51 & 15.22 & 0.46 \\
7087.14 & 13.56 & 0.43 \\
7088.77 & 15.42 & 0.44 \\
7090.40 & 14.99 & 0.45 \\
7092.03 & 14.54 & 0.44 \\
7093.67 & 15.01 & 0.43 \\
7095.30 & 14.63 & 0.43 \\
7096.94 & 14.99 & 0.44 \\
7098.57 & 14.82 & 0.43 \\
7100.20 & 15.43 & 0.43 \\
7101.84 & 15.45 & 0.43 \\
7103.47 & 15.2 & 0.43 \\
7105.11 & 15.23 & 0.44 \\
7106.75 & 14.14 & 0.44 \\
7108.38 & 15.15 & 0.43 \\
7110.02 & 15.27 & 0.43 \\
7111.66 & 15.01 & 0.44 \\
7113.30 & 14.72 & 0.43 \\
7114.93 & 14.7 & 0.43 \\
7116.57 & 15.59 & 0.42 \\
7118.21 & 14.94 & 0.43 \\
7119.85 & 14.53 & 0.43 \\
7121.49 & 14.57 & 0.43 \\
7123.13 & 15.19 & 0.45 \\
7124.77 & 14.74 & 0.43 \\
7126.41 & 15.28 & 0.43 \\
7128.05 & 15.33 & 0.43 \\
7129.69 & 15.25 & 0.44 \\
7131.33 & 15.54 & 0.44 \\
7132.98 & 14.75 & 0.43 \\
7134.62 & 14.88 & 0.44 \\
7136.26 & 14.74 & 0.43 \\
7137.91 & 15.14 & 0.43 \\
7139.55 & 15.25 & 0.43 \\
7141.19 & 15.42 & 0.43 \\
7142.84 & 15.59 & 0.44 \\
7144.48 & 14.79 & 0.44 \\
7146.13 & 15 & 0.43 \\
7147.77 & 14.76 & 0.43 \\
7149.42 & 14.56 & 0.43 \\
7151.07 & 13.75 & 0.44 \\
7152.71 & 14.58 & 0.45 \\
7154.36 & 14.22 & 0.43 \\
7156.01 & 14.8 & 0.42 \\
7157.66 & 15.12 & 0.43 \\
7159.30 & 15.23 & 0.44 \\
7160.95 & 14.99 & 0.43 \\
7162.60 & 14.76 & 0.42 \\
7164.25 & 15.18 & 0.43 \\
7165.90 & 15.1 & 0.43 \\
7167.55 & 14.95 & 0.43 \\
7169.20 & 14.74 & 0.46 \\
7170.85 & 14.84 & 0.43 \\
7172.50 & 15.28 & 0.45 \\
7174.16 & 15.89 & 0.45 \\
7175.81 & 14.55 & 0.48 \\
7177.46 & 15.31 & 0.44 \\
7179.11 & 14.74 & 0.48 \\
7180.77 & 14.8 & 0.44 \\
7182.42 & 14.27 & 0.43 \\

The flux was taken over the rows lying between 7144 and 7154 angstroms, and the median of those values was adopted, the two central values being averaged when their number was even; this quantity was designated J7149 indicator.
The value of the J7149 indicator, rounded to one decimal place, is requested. 14.7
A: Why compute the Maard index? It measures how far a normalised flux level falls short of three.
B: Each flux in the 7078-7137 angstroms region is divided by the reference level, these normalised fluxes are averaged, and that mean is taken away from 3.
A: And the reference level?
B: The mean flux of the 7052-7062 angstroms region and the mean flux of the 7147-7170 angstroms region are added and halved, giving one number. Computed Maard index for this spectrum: 1.989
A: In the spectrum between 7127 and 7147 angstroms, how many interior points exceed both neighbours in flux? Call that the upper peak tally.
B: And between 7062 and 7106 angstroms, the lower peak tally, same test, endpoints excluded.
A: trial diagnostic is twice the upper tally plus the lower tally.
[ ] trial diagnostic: 16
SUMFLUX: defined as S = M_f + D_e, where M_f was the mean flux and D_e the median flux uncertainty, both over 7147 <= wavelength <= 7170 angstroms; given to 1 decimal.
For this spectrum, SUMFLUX 15.2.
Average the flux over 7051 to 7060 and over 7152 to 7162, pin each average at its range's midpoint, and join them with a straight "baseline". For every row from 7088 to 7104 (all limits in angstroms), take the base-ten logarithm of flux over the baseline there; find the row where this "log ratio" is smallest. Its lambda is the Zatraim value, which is 7092.03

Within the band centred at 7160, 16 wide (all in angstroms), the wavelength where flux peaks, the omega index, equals 7159.30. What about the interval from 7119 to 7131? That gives 7128.05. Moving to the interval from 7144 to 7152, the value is 7146.13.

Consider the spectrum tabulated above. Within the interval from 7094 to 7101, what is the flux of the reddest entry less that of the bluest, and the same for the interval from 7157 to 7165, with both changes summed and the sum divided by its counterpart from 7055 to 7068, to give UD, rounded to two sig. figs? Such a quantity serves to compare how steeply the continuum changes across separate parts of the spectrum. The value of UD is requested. 14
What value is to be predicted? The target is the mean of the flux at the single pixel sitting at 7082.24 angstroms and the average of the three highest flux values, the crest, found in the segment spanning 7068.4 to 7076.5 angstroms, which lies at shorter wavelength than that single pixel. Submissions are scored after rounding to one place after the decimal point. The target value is 15.1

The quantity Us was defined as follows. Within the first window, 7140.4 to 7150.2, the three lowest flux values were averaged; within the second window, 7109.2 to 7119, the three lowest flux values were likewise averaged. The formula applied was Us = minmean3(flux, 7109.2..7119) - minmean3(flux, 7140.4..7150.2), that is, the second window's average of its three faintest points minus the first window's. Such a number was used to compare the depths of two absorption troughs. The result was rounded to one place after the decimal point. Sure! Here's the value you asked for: 0.1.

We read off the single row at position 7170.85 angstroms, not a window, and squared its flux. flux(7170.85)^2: 220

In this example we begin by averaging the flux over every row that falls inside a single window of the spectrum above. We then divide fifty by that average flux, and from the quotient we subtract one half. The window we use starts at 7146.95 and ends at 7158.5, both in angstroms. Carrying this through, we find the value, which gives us 2.94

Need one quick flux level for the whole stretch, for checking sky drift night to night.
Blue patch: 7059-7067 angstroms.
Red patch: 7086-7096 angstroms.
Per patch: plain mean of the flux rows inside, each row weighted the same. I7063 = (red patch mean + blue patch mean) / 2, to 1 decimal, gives 14.8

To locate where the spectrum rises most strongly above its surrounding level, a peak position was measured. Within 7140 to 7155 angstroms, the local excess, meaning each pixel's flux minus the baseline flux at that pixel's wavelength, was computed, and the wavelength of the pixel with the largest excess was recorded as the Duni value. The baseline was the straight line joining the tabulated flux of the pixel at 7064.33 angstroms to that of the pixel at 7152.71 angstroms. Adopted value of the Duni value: 7142.84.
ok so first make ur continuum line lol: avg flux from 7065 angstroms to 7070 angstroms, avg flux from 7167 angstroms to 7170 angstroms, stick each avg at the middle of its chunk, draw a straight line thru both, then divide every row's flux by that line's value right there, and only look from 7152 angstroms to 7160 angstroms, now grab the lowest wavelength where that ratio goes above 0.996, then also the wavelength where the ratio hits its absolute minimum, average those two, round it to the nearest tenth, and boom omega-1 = 7155.2 angstroms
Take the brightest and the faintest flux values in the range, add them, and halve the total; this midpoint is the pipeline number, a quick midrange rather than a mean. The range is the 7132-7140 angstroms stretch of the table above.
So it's 15.0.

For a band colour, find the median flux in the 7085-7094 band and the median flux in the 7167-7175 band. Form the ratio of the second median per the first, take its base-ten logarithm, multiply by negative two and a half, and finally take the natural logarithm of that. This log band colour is -5.6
